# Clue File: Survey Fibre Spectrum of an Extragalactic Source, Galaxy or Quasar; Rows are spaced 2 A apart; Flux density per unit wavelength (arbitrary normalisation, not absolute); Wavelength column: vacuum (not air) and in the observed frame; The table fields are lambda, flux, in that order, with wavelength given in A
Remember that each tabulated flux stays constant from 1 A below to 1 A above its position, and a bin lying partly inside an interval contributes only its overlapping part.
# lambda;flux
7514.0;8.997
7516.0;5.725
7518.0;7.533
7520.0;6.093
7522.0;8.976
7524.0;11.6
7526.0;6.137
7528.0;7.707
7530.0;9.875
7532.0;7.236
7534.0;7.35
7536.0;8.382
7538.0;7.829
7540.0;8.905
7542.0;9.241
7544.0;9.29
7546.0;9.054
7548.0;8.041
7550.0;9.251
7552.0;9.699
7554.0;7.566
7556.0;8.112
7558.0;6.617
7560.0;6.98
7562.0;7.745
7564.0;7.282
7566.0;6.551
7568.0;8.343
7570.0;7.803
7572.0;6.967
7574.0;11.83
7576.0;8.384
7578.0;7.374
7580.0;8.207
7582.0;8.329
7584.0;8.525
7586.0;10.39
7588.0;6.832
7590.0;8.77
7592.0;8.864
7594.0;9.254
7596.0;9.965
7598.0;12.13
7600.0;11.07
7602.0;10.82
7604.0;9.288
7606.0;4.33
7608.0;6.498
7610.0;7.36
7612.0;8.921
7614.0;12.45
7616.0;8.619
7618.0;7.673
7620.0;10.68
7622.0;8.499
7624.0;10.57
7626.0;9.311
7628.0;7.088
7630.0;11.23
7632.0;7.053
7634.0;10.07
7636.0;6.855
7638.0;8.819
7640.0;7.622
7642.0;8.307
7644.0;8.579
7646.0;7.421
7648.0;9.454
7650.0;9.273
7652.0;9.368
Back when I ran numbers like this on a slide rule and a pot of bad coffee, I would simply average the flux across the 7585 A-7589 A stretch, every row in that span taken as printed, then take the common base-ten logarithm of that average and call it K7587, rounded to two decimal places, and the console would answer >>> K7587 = 0.94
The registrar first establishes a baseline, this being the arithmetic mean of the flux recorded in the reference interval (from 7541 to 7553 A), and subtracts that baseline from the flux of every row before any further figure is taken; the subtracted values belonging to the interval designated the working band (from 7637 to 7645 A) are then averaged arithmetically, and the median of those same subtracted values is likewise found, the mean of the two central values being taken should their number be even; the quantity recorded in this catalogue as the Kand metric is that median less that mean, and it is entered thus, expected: 0.11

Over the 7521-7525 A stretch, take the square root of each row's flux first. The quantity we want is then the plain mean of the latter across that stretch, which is 3.2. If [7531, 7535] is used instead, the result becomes 2.7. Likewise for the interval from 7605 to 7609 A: 2.3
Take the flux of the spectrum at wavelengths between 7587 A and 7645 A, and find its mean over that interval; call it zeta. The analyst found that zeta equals 8.88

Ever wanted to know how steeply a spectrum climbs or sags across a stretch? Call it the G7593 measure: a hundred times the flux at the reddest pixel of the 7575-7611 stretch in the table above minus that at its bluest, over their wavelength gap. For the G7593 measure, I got -3.0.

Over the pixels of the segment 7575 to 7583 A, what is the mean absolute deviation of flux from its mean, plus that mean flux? 8.4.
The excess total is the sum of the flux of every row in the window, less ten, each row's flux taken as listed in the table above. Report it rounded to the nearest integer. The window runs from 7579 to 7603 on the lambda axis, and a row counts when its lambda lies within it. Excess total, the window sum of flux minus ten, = 103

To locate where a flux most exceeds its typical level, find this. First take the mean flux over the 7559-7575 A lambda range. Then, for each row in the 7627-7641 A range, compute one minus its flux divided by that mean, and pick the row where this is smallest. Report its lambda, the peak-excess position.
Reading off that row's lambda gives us 7630.0 A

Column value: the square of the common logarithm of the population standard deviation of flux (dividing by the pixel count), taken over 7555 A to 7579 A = 0.017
